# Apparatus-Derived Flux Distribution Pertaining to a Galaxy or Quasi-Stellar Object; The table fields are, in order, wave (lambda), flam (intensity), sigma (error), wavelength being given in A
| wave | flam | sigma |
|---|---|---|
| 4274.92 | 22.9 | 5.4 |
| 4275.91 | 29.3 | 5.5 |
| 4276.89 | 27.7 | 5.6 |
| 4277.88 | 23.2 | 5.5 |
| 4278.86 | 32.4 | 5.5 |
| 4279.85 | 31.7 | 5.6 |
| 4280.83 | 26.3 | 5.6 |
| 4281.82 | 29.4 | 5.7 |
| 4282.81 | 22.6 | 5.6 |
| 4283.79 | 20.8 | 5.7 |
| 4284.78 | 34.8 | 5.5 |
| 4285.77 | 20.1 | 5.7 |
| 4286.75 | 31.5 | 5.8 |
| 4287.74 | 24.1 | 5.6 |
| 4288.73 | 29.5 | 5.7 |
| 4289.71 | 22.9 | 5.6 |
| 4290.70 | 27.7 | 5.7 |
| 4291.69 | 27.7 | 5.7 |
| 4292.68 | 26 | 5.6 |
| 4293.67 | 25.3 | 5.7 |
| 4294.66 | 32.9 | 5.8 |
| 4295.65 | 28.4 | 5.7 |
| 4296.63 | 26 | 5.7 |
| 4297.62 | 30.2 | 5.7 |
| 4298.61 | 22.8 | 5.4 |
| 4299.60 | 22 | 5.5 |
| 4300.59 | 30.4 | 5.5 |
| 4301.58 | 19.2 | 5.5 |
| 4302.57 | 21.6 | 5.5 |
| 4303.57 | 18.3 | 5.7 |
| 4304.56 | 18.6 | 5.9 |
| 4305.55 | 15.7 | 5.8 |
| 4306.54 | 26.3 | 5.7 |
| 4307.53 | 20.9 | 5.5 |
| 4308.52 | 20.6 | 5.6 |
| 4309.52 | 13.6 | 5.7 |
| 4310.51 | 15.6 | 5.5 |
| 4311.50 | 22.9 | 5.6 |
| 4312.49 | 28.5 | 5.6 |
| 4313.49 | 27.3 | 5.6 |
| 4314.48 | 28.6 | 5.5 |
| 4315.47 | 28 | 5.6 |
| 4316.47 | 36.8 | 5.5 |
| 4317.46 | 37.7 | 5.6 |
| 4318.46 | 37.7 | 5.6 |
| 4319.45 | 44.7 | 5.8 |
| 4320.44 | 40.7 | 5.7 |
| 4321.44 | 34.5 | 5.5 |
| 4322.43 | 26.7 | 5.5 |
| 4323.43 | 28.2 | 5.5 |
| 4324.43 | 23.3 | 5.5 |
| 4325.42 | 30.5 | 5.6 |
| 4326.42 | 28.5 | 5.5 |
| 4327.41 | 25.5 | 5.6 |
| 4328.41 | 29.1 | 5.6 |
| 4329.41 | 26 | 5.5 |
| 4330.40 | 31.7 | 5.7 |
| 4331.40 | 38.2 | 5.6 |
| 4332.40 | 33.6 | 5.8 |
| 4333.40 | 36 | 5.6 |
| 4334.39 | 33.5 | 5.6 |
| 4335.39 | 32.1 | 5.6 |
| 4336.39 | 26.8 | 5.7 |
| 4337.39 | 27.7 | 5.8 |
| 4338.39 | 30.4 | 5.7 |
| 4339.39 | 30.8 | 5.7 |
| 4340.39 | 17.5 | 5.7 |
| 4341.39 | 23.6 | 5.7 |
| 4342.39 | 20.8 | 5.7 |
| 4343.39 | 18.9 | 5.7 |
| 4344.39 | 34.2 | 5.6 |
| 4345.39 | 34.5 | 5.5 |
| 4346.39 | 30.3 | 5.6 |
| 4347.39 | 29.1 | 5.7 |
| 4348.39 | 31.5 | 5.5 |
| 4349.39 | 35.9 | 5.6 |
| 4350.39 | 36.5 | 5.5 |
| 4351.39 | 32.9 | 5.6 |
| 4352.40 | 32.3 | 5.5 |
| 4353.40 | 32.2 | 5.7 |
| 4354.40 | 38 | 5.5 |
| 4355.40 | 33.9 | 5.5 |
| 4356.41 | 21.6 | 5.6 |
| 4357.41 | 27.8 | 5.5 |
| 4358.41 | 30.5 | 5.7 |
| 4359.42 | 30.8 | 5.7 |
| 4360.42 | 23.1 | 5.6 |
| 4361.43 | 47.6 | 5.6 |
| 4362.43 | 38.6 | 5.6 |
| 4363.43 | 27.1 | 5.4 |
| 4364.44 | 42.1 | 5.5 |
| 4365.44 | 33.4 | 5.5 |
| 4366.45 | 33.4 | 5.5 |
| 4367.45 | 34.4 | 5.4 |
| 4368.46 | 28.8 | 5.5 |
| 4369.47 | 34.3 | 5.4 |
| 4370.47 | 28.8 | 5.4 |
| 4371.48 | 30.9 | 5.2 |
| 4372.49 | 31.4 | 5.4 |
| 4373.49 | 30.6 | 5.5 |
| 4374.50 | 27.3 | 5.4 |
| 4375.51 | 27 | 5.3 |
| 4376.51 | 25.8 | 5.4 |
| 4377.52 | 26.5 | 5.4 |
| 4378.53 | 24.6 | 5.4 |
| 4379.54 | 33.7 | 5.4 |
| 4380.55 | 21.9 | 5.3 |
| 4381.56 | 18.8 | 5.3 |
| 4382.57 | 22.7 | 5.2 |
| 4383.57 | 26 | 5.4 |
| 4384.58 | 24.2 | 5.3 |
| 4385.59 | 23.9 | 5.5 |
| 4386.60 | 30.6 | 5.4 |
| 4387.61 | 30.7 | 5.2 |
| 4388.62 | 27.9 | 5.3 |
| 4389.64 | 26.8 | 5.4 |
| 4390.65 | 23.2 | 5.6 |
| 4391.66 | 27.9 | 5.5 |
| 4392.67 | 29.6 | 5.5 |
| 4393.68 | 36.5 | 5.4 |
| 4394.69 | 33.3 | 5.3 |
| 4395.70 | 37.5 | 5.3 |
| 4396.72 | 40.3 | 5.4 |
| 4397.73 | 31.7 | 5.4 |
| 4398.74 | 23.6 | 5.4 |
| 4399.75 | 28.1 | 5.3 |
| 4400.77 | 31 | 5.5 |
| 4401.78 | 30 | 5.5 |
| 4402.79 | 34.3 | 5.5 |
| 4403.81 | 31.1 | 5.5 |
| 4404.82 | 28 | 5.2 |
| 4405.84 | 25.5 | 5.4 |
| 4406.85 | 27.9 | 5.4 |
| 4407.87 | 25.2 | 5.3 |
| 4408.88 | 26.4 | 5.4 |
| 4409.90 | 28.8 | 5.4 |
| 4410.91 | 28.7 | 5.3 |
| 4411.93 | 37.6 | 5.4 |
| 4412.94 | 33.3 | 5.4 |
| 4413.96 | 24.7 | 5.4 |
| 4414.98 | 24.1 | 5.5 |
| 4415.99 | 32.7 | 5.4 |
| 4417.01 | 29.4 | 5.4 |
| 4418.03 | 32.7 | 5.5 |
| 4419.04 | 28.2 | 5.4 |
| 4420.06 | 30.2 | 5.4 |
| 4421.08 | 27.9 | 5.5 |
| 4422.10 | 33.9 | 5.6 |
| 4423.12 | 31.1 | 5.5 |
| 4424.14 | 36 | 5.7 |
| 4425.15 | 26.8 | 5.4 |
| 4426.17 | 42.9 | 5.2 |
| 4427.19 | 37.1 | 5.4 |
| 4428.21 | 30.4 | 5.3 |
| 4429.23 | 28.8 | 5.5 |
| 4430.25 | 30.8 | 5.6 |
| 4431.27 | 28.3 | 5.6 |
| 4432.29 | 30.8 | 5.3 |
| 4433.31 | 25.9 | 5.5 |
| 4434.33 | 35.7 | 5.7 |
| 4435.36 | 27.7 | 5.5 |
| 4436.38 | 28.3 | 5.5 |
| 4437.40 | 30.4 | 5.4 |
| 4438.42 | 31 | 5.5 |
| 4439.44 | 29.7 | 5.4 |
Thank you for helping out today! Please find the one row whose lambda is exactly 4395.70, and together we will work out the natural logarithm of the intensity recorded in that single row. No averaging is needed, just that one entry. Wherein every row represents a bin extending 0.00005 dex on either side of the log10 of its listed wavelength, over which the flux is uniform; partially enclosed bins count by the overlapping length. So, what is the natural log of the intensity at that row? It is 3.62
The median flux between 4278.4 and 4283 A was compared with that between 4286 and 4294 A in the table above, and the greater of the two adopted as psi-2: 29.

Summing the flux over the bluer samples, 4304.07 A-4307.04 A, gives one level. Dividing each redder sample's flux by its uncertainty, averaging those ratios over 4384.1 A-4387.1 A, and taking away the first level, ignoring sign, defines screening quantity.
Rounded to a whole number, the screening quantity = 56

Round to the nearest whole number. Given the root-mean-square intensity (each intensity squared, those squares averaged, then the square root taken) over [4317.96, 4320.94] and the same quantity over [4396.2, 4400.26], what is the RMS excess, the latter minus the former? -10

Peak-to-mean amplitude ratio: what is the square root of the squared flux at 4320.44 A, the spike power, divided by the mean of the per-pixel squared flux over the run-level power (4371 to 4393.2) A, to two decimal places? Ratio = 1.50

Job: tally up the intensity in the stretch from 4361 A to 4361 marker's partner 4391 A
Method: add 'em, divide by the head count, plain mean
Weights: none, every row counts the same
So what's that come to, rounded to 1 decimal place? 29.4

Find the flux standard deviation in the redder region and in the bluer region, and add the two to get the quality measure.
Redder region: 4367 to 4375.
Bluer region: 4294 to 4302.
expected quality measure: 7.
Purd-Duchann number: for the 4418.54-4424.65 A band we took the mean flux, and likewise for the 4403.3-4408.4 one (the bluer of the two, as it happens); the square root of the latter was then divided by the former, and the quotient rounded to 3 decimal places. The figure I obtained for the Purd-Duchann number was 0.168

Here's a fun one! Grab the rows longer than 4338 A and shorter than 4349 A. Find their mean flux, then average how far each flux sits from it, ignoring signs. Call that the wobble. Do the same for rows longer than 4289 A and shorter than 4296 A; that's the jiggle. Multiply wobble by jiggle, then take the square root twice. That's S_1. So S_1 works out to 1.84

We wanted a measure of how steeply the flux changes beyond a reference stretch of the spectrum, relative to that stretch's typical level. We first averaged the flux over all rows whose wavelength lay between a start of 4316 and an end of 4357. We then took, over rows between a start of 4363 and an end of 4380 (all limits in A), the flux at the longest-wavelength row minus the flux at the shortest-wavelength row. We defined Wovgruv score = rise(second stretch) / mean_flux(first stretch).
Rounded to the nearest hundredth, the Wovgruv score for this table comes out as 0.21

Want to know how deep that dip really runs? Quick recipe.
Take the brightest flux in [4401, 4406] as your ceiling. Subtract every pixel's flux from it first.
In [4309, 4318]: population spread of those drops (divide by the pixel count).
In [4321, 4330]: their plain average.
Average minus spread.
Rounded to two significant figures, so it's -1.5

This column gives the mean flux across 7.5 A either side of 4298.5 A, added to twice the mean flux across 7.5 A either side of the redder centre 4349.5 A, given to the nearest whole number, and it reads 86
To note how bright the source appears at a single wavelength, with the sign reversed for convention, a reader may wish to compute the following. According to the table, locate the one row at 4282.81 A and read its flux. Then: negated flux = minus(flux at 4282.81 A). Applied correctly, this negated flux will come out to -22.6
